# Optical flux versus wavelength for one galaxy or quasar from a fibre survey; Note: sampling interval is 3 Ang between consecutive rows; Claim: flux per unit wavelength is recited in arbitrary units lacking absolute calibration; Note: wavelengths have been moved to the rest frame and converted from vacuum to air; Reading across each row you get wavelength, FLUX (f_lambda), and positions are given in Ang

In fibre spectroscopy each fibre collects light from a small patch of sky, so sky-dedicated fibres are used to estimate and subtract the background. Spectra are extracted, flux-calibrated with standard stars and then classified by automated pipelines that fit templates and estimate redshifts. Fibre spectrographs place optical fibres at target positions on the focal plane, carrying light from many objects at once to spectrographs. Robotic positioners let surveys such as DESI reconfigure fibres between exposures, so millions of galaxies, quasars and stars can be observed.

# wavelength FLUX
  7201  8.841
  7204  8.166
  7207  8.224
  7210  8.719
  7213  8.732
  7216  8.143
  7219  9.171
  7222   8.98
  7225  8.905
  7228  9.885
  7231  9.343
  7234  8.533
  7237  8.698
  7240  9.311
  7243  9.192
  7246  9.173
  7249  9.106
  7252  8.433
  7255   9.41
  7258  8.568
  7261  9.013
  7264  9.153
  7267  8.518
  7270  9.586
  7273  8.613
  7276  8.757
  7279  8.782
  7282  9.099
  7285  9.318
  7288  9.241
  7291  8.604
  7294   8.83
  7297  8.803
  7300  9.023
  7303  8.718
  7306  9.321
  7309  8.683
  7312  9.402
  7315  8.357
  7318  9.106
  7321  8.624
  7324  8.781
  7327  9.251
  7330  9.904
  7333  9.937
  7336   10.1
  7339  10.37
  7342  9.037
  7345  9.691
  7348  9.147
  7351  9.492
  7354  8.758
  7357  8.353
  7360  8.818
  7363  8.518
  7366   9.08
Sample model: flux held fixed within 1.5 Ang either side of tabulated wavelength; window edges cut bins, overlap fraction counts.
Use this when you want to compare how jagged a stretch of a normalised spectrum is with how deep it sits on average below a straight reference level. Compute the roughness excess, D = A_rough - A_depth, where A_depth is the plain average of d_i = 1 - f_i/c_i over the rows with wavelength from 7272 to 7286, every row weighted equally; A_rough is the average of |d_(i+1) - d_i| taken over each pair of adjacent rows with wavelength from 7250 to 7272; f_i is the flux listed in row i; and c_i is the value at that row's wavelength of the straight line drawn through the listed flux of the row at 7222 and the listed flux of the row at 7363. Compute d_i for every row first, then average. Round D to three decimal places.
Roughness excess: 0.091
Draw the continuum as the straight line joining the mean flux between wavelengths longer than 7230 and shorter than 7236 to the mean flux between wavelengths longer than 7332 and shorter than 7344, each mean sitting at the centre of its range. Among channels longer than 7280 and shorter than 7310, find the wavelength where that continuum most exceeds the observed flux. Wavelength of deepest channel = 7309 Ang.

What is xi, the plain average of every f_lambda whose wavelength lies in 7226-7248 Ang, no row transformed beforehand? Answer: 9.16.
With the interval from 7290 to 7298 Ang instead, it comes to 8.75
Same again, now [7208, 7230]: 8.93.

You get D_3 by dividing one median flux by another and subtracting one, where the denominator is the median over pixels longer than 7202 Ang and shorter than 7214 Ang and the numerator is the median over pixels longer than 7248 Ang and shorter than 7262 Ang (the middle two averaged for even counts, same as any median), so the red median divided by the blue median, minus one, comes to 0.064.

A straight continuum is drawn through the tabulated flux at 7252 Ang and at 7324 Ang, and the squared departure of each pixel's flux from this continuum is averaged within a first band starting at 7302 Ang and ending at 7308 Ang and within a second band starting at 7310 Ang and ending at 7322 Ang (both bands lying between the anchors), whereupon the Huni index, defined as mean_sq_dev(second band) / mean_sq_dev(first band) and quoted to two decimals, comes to 0.95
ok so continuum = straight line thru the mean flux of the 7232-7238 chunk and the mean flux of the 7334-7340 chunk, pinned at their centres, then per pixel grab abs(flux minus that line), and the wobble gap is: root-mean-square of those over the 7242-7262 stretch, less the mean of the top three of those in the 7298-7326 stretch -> -0.99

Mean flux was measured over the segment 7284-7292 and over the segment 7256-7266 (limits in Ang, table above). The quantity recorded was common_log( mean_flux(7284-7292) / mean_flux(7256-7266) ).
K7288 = 0.007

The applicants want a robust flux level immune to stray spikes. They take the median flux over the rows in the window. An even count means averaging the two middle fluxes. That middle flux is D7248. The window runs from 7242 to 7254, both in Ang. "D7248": 9.14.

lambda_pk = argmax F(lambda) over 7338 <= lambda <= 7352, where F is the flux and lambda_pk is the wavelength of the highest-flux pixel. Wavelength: 7339 Ang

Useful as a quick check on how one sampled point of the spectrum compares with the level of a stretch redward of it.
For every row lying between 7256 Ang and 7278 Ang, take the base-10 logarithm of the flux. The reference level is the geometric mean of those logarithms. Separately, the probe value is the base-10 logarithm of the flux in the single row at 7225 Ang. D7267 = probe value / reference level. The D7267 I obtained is 1.00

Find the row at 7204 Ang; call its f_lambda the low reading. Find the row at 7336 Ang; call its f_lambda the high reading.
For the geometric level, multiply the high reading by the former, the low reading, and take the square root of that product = 9.08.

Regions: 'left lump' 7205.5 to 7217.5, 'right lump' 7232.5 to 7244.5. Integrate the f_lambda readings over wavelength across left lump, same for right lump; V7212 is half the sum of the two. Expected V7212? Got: 104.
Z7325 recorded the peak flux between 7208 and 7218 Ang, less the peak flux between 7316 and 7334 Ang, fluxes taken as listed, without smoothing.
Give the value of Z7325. -1.2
